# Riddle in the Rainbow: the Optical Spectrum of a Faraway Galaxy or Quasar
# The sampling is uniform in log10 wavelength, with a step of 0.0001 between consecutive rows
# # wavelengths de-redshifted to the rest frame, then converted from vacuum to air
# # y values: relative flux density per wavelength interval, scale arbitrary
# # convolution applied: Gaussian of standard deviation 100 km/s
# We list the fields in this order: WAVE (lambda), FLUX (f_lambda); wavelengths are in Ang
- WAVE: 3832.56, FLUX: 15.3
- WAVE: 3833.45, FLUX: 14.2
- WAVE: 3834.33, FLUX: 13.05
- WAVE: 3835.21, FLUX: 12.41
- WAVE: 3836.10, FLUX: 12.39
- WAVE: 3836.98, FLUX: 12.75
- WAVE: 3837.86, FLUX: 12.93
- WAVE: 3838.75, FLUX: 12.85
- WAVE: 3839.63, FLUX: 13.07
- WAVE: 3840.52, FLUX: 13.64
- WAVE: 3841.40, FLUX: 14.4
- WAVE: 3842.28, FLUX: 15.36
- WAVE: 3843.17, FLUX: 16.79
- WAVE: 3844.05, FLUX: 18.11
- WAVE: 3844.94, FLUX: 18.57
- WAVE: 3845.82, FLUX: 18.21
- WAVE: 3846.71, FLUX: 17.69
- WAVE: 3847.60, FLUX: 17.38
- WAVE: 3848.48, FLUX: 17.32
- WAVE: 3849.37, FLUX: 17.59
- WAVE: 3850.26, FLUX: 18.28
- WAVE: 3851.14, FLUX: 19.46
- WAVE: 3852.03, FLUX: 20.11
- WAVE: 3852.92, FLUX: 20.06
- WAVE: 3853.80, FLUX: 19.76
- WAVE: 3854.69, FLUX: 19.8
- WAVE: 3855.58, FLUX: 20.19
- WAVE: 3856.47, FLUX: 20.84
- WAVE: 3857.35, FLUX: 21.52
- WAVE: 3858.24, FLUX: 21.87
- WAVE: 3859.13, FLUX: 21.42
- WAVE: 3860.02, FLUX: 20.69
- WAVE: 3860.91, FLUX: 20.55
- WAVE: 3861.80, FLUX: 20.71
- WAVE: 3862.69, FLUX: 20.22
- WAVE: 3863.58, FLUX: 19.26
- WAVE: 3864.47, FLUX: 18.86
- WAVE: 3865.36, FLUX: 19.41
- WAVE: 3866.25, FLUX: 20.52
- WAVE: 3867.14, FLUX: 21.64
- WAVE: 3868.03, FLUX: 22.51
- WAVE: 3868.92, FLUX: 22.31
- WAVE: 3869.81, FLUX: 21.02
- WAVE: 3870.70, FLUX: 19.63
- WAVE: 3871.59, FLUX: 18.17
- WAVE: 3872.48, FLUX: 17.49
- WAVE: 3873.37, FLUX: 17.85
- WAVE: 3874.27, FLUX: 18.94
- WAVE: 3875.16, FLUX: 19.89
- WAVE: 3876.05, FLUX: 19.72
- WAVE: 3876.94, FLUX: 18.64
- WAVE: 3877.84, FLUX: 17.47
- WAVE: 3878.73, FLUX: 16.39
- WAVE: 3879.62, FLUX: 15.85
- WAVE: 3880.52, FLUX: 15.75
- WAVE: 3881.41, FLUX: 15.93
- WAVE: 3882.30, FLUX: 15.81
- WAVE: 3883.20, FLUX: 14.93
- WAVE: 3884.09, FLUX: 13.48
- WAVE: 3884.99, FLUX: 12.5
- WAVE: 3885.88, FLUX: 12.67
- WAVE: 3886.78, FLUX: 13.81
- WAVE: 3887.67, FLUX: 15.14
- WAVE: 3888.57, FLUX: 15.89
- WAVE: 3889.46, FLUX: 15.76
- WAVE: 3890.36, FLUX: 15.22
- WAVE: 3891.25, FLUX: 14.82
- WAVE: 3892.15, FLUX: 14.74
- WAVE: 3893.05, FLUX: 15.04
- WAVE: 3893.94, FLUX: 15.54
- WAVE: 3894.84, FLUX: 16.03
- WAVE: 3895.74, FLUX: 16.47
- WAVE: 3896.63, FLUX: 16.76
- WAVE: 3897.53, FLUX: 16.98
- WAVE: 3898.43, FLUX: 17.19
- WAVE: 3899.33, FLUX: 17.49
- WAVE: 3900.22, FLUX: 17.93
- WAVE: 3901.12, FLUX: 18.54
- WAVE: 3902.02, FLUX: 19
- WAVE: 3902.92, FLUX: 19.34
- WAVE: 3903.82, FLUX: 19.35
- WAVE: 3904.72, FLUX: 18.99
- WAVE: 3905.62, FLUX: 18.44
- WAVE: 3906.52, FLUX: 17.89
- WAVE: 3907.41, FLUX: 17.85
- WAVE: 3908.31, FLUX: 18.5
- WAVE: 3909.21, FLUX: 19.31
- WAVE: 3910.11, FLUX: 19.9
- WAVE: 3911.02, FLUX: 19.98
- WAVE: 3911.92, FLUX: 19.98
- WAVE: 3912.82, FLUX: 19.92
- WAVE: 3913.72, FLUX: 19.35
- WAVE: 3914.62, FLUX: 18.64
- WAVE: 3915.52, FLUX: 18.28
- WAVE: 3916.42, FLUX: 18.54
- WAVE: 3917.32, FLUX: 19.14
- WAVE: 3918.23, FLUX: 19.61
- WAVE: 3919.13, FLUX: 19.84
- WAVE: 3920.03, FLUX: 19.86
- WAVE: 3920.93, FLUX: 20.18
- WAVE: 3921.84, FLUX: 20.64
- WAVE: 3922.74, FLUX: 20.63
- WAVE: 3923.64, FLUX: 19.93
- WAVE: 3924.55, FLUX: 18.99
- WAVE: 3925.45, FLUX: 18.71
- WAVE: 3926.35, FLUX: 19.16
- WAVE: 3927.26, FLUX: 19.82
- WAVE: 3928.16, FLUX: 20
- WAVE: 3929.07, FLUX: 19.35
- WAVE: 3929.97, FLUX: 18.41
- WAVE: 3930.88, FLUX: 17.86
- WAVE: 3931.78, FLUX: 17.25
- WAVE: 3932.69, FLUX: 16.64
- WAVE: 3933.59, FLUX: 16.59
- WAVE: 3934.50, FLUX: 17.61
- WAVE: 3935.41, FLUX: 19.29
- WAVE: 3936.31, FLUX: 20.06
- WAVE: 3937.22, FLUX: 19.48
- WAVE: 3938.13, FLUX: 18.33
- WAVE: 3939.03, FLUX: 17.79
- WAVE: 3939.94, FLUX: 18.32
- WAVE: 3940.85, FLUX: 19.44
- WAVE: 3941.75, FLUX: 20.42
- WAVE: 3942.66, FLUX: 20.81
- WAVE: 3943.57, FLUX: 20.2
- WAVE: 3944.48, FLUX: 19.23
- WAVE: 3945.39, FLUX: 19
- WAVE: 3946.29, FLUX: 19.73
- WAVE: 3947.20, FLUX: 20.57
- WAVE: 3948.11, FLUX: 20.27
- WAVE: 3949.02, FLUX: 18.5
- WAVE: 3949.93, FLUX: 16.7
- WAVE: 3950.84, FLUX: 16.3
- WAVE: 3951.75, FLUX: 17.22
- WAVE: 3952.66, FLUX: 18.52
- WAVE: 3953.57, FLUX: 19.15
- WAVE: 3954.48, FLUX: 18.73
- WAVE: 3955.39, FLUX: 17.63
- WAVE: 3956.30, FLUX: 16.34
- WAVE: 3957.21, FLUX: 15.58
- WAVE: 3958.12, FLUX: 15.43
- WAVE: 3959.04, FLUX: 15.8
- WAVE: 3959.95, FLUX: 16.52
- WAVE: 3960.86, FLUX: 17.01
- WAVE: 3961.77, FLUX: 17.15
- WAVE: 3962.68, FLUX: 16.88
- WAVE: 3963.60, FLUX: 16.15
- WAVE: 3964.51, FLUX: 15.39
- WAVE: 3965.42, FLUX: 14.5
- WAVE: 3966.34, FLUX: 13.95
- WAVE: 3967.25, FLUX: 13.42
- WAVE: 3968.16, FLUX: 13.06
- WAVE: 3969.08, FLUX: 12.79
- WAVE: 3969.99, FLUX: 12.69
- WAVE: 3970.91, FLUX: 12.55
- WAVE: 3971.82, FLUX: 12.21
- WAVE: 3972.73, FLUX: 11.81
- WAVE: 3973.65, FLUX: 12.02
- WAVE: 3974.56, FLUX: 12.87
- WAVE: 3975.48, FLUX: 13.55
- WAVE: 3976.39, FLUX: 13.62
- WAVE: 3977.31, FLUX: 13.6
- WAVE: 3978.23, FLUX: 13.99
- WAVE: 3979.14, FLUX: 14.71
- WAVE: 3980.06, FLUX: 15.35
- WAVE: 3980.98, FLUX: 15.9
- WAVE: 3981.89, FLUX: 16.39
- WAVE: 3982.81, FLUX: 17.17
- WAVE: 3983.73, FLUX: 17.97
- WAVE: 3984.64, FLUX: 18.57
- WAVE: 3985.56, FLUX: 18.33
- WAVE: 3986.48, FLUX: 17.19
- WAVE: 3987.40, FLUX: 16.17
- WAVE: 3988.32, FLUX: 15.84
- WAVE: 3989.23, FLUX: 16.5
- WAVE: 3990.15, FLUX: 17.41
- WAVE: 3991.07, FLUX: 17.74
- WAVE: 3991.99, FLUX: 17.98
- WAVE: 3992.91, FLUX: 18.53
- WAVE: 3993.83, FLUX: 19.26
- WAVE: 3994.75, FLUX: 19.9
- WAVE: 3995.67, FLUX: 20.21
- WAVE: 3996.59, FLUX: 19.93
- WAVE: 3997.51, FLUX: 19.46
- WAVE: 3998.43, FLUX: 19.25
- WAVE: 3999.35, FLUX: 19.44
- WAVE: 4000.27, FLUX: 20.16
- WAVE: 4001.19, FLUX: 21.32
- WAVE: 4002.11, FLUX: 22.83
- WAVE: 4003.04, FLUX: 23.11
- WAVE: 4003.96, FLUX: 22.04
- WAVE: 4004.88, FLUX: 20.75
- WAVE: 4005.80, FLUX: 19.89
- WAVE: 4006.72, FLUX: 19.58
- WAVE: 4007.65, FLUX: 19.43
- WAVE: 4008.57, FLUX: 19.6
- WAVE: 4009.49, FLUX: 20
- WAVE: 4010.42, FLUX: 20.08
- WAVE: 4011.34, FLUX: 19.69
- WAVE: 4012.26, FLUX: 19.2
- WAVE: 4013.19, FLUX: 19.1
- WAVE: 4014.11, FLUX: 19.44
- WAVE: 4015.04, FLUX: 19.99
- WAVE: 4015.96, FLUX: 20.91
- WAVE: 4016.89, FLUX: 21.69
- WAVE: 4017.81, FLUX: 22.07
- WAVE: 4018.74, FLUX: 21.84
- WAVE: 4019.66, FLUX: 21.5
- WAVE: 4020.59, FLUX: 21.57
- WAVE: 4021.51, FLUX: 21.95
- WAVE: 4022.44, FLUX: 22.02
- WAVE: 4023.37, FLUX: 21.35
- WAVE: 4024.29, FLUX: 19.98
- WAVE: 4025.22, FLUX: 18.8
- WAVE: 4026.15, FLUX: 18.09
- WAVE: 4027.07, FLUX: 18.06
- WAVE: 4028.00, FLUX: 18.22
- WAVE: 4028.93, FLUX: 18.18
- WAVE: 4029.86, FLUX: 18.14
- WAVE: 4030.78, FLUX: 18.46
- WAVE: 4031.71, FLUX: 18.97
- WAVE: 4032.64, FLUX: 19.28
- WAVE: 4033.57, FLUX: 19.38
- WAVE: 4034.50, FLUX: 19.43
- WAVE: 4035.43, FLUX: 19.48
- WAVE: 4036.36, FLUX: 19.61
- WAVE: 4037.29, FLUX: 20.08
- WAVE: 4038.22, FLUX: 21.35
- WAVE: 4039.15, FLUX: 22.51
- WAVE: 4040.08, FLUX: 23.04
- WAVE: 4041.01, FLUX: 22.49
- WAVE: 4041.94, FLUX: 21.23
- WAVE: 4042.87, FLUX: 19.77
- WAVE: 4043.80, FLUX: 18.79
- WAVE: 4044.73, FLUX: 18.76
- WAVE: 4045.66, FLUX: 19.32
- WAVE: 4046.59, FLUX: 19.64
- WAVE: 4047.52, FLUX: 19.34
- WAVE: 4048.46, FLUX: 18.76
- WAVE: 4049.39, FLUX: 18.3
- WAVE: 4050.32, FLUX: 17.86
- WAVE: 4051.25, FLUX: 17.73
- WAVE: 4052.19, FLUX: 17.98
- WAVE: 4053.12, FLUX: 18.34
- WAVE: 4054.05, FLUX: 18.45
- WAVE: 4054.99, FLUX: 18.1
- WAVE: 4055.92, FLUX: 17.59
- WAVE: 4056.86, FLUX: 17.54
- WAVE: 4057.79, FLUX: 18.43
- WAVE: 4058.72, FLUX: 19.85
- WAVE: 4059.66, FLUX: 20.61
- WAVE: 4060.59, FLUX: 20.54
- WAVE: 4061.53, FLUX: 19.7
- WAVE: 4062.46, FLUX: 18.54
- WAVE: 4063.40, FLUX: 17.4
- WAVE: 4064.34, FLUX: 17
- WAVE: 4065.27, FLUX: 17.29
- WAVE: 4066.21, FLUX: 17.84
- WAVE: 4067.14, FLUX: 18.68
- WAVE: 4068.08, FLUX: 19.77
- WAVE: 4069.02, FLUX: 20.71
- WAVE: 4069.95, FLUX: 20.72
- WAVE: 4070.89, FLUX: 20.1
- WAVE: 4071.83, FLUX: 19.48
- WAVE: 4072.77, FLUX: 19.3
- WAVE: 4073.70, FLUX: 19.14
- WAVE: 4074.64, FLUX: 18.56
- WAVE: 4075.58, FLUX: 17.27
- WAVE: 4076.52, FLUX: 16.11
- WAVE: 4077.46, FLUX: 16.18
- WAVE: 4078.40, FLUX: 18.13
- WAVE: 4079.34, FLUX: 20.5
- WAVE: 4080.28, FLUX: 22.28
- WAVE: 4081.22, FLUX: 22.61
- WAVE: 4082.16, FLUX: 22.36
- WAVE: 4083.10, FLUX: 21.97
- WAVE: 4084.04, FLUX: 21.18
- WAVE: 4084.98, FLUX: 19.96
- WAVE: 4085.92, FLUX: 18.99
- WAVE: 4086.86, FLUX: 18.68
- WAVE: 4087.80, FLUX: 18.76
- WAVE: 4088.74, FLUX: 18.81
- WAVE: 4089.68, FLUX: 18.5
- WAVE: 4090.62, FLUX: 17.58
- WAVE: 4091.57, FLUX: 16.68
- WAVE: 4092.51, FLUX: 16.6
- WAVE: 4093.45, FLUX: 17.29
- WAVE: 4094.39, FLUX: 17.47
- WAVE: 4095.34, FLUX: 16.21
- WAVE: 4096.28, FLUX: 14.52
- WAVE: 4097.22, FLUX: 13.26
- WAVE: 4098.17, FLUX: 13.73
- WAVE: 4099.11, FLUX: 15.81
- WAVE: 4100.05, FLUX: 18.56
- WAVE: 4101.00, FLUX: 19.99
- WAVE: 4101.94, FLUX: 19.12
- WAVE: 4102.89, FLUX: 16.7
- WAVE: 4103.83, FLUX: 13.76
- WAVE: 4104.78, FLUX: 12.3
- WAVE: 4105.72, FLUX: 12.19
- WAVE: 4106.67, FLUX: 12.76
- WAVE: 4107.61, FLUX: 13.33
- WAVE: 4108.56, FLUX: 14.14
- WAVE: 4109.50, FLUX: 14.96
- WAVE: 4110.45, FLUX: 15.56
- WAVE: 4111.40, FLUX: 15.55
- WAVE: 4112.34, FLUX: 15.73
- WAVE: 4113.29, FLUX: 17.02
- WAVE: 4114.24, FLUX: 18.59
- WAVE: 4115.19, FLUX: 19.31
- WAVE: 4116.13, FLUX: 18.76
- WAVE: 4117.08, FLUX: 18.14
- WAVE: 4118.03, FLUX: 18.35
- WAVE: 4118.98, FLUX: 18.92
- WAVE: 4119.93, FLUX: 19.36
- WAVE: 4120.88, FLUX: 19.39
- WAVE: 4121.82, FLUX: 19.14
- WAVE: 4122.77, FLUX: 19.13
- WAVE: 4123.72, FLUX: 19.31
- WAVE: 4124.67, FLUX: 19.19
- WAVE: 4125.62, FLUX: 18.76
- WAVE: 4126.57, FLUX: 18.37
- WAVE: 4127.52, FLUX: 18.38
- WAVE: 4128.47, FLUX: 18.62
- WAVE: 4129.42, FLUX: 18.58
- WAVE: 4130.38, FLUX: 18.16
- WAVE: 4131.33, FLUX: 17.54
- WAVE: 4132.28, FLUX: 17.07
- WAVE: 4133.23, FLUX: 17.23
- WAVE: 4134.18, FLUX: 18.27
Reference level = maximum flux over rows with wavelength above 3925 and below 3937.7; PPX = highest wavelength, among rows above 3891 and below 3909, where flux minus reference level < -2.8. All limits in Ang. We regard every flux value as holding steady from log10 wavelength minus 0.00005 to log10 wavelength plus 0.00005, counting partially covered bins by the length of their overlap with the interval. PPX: 3898.43 Ang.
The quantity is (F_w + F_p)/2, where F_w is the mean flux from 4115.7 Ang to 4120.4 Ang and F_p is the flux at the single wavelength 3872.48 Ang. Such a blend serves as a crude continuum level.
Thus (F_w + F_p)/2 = 18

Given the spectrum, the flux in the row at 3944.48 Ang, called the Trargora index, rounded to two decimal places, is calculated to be 19.23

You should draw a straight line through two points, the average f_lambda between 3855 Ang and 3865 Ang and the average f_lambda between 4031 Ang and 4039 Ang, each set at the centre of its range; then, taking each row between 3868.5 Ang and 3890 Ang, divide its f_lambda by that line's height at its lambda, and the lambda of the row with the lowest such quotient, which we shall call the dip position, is 3884.99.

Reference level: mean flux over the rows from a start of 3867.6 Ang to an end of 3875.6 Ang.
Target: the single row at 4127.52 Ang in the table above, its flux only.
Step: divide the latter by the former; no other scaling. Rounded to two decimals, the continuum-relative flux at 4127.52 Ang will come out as 0.93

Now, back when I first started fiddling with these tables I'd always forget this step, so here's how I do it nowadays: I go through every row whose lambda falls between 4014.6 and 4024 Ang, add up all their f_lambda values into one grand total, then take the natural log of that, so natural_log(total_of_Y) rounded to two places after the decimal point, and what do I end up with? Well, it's 5.37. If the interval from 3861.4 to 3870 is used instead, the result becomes 5.33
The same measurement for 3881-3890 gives 4.98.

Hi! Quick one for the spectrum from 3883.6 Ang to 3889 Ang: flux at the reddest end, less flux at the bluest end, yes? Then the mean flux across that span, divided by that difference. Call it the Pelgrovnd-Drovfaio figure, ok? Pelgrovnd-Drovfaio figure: 6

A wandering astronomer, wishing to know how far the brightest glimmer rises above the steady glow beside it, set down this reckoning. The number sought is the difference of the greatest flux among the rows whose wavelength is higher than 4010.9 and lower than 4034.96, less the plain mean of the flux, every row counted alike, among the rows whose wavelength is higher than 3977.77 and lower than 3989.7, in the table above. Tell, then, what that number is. 5.6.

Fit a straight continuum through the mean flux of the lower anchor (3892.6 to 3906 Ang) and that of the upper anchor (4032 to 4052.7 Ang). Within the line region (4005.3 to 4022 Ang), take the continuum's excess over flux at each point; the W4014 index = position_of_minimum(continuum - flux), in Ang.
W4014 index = 4017.81 Ang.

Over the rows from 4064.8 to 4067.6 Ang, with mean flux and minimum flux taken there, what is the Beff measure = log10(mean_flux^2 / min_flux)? 1.27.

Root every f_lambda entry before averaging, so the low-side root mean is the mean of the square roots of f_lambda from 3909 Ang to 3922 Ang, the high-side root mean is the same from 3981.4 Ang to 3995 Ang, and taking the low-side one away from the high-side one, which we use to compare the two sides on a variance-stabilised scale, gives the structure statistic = -0.22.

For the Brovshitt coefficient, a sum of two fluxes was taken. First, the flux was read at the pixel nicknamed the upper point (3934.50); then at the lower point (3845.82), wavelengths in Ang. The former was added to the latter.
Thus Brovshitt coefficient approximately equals 35.8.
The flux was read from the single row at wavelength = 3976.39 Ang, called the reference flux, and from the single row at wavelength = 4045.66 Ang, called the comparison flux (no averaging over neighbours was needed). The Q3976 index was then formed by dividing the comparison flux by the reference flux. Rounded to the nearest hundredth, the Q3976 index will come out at 1.42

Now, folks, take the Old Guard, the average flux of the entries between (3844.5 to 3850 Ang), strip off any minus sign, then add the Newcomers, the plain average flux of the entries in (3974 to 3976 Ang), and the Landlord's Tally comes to 31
